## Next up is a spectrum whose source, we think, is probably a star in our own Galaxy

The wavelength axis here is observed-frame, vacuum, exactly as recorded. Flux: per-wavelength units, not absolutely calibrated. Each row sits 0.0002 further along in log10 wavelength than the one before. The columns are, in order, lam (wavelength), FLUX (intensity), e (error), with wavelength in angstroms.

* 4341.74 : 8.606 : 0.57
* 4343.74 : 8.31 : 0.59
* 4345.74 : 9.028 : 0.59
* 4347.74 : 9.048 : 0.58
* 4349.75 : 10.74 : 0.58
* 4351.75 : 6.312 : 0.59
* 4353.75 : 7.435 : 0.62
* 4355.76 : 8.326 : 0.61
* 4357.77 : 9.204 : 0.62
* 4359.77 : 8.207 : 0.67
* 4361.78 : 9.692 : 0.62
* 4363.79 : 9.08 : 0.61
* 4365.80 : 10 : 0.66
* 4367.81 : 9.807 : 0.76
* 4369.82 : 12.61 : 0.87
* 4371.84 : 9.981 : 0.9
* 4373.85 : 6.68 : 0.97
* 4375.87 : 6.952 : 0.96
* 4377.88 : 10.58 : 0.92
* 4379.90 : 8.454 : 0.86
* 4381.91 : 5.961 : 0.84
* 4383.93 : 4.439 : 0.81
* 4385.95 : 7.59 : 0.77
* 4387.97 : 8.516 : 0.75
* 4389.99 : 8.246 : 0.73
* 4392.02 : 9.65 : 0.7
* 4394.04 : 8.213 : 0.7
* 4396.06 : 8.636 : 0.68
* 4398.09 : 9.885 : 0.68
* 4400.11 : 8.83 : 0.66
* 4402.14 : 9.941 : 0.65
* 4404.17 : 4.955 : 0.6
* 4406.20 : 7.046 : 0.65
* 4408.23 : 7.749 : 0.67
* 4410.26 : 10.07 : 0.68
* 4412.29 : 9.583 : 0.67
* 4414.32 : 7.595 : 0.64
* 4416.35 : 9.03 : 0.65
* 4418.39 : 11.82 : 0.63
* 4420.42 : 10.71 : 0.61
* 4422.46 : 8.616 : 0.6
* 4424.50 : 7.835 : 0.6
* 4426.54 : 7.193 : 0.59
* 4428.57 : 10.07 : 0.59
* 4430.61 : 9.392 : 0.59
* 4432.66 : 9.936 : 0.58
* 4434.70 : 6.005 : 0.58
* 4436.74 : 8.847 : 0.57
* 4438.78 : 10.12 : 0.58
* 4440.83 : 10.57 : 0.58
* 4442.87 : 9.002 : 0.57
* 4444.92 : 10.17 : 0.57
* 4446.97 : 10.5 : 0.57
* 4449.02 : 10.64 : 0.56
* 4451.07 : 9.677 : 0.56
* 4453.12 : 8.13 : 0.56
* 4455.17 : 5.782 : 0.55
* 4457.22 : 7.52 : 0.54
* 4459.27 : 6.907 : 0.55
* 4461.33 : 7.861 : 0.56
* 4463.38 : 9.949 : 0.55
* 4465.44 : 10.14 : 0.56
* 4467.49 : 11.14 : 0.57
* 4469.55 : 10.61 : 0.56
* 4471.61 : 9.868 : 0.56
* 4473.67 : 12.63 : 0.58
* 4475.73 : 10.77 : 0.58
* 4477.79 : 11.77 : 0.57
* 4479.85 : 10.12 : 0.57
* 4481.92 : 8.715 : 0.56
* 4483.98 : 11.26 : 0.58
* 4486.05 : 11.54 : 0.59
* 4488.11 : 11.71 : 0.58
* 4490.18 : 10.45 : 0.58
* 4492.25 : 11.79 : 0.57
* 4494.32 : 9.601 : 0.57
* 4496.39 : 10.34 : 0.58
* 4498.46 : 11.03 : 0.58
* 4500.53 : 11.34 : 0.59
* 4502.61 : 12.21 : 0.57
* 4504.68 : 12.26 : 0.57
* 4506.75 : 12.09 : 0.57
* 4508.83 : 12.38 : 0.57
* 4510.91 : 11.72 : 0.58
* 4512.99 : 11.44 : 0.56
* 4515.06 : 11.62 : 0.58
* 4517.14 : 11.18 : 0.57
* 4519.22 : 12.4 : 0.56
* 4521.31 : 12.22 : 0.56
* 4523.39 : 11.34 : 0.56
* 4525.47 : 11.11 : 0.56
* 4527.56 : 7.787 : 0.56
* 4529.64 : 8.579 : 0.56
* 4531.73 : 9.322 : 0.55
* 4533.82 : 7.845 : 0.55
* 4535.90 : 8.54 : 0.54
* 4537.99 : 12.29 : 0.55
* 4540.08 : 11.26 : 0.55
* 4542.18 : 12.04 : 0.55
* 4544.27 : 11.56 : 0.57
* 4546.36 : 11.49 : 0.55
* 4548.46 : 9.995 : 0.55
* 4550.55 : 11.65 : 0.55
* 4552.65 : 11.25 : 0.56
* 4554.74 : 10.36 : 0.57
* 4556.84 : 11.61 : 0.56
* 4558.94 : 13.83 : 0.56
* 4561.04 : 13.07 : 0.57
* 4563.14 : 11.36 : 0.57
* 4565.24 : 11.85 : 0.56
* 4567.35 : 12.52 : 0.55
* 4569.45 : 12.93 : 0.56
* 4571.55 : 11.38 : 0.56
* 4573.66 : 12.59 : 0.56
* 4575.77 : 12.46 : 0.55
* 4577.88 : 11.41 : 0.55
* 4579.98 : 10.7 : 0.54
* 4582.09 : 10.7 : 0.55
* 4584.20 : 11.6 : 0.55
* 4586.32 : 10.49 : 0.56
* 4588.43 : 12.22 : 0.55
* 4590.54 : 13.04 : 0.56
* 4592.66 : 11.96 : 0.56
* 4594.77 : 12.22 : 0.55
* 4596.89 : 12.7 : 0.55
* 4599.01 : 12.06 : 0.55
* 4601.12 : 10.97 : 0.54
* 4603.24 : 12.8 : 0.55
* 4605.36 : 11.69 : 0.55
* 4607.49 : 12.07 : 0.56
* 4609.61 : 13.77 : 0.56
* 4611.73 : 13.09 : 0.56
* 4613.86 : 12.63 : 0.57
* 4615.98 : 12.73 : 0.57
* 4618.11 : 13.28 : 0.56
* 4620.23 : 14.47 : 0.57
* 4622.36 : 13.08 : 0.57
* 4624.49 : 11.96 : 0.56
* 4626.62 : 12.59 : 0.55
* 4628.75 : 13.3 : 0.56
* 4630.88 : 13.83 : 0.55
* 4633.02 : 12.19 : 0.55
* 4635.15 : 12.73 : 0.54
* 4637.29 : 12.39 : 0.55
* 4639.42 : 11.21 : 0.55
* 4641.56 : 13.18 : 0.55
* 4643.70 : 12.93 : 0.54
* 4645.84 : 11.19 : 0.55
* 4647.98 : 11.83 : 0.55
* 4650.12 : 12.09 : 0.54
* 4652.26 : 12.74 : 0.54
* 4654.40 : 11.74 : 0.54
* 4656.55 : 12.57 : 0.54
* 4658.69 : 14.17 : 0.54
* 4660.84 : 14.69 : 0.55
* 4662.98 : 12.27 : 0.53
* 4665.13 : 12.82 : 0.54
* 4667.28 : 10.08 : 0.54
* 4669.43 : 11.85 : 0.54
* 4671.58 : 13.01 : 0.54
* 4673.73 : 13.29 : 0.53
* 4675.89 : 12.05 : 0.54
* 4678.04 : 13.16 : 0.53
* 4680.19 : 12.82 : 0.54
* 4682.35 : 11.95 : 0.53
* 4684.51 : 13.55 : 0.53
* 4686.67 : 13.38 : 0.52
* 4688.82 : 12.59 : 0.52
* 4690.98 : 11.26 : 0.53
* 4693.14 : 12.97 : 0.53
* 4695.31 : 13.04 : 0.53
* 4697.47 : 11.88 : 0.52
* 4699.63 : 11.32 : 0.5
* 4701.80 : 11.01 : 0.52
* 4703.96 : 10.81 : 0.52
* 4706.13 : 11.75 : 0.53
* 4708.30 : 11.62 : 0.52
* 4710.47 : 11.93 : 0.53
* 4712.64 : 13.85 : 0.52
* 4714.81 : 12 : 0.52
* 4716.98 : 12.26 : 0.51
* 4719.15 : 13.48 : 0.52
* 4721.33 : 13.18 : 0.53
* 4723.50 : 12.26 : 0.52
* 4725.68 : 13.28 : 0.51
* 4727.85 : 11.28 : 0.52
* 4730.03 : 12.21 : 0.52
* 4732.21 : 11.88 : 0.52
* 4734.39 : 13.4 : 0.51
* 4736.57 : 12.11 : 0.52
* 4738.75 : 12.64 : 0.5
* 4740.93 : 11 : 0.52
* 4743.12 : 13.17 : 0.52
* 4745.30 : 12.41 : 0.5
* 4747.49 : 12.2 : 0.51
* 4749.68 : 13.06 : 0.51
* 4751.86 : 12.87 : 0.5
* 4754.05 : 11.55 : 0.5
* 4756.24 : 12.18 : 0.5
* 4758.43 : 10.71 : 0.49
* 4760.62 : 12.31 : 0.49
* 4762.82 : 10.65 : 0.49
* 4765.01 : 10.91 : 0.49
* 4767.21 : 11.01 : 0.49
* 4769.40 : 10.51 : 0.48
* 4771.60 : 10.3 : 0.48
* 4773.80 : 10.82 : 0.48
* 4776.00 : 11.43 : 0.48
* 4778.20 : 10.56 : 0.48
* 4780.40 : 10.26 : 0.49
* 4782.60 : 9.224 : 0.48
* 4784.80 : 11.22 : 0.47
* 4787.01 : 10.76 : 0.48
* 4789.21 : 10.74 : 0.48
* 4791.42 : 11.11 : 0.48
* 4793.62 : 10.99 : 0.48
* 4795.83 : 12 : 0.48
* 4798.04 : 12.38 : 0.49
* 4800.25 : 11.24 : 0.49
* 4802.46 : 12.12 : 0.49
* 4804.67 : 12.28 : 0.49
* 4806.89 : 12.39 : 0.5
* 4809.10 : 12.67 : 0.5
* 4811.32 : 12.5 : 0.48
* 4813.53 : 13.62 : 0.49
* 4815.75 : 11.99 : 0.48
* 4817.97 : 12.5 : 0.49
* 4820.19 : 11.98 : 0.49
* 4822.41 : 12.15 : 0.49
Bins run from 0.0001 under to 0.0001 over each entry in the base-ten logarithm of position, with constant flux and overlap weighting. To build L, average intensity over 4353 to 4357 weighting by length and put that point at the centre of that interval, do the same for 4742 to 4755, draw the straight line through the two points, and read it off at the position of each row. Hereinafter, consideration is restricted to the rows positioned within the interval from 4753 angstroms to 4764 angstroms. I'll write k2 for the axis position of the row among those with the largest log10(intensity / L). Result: 4760.62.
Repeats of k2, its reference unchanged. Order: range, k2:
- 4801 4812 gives 4809.10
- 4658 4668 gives 4660.84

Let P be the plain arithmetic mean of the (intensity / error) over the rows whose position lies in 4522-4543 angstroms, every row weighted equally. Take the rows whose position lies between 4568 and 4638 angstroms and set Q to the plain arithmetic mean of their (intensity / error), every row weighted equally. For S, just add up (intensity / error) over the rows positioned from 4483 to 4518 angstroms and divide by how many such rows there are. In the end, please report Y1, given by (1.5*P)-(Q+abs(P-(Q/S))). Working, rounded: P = 18.1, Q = 22.3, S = 19.8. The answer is -12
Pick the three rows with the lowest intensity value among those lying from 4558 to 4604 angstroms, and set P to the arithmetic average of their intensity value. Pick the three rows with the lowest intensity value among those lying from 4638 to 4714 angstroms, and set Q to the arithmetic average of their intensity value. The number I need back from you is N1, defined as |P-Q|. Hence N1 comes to 0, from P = 11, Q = 10.6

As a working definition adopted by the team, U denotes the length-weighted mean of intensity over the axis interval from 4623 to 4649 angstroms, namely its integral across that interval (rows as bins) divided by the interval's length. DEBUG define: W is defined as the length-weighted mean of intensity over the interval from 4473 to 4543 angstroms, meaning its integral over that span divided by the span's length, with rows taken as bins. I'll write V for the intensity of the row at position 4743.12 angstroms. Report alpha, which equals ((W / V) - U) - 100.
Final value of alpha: -112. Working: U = 12.5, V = 13.17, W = 10.95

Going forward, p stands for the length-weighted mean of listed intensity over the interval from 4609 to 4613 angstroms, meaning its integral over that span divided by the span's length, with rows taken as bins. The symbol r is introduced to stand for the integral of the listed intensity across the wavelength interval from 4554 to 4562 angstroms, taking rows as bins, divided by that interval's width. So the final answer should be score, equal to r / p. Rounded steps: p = 13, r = 12.3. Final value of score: 0.92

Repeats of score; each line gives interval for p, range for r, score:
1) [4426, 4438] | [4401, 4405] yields 0.88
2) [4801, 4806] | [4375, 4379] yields 0.73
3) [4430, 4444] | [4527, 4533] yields 0.94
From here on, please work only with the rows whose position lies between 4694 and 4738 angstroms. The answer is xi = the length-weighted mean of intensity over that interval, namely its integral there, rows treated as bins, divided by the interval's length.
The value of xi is 12.2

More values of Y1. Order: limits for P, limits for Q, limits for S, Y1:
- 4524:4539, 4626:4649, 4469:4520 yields -13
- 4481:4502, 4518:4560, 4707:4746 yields -9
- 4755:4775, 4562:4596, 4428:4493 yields -9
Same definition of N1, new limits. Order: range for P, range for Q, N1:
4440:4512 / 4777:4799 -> 3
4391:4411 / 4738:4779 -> 4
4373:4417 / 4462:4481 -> 5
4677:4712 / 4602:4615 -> 1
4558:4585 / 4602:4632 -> 1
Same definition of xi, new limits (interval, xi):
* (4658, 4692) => 12.7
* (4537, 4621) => 12.0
